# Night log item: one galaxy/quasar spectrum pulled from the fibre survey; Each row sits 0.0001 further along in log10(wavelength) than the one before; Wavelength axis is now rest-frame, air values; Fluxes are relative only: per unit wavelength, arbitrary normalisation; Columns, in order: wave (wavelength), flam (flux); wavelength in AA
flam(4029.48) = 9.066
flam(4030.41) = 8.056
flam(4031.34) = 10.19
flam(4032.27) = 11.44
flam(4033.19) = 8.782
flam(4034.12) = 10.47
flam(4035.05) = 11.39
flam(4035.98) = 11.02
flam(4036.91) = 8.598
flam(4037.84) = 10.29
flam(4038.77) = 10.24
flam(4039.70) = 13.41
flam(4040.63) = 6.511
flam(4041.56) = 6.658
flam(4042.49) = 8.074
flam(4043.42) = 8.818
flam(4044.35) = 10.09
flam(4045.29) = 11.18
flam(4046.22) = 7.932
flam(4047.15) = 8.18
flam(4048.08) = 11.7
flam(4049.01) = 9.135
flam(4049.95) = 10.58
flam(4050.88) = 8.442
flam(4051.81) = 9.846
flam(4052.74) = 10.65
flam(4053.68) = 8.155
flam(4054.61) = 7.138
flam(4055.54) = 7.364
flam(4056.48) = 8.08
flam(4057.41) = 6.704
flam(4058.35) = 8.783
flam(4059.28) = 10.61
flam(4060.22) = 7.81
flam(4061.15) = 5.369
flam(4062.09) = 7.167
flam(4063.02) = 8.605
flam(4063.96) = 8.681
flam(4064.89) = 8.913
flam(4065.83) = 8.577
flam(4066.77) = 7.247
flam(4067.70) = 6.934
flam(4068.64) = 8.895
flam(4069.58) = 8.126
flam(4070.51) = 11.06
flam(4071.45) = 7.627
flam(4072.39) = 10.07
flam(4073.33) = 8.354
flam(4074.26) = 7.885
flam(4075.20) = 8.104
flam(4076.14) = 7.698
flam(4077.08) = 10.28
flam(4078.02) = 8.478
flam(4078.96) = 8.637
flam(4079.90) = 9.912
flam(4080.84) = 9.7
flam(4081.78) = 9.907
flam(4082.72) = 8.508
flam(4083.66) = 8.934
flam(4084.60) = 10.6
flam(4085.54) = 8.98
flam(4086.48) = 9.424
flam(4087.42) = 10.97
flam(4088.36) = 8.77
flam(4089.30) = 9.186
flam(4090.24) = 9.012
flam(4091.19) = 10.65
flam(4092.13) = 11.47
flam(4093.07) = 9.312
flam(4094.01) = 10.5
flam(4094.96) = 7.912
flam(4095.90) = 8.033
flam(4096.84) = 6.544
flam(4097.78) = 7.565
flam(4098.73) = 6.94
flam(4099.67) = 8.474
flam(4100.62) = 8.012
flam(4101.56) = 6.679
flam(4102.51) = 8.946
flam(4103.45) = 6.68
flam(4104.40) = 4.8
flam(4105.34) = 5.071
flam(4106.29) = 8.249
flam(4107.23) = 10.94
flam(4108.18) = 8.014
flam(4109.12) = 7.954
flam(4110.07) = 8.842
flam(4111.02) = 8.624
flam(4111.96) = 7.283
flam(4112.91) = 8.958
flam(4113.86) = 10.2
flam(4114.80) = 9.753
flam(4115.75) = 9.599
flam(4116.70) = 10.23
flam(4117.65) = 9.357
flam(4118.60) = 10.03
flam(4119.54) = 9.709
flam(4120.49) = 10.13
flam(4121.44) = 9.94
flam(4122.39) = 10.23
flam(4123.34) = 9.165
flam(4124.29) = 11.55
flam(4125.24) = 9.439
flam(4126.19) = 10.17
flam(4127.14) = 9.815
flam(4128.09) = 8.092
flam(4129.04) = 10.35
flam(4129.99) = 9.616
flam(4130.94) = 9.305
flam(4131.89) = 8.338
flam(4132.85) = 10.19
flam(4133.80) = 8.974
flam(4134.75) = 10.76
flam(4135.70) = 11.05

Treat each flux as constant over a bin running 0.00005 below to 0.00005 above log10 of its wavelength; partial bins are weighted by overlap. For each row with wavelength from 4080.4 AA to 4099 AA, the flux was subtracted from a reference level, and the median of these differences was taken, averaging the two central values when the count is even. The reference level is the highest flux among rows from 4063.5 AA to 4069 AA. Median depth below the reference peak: -0.2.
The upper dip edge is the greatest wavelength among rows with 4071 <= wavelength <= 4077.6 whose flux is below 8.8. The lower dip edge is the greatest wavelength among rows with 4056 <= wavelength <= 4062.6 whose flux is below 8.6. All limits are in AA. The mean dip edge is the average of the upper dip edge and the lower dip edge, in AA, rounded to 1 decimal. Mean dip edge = 4069.1 AA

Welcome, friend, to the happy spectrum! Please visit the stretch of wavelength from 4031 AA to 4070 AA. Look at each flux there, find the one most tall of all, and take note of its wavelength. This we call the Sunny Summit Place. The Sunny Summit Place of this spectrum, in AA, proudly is 4039.70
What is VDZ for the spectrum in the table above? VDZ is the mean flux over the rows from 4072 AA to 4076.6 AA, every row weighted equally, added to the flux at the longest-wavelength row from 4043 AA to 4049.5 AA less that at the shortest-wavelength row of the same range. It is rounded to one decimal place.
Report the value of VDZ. 8.7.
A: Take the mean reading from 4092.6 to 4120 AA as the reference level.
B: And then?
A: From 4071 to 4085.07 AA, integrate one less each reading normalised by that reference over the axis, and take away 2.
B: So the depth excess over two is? -3.0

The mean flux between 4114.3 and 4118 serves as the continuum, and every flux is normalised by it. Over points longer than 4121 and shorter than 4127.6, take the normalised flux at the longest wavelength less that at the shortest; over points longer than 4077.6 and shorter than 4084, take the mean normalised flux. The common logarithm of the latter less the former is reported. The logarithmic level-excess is -0.021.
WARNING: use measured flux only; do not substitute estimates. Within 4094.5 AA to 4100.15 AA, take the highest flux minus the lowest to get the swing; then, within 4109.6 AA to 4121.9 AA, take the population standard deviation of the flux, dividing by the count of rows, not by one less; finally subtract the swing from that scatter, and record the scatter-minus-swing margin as -1.13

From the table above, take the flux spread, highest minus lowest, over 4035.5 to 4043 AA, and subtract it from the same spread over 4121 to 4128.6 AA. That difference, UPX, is -3.4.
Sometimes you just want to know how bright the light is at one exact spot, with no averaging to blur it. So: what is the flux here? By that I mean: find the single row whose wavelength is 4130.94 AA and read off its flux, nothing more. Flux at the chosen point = 9.305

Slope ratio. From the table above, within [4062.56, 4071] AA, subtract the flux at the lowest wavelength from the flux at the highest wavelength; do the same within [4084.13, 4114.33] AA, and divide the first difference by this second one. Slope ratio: -6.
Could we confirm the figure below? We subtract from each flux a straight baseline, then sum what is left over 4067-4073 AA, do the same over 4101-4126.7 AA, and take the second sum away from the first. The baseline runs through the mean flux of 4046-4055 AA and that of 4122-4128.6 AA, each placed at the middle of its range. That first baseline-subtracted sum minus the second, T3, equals 18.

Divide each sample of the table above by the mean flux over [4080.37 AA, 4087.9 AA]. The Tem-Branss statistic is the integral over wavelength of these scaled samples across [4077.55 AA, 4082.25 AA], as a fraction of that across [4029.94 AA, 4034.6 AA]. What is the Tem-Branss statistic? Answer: 0.96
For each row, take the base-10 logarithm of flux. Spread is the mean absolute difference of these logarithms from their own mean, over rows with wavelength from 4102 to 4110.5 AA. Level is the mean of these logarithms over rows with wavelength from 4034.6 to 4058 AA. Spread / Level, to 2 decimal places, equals 0.10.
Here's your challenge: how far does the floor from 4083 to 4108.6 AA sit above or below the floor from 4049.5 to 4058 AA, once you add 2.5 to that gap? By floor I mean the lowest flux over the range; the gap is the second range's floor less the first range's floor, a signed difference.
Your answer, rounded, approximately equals 0.6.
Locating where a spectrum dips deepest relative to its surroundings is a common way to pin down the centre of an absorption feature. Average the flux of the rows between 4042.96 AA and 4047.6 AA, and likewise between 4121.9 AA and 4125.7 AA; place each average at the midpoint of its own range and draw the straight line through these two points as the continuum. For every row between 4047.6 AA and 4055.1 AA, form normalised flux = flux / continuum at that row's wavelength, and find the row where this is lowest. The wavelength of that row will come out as 4054.61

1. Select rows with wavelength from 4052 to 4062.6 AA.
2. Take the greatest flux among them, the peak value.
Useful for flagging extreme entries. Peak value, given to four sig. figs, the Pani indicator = 10.65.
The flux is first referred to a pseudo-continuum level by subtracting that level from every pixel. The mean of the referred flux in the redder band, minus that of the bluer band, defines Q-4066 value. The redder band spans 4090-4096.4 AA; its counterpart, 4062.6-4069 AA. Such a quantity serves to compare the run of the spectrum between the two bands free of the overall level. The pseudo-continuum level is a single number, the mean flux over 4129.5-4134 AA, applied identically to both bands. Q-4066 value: 1.3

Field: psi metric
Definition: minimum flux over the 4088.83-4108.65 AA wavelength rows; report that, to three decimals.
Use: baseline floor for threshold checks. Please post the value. 4.800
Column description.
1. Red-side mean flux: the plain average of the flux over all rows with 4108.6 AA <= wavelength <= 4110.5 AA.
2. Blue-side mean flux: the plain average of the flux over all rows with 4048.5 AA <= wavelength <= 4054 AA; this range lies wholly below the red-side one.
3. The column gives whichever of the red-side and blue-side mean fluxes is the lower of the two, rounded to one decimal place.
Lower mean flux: 8.4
